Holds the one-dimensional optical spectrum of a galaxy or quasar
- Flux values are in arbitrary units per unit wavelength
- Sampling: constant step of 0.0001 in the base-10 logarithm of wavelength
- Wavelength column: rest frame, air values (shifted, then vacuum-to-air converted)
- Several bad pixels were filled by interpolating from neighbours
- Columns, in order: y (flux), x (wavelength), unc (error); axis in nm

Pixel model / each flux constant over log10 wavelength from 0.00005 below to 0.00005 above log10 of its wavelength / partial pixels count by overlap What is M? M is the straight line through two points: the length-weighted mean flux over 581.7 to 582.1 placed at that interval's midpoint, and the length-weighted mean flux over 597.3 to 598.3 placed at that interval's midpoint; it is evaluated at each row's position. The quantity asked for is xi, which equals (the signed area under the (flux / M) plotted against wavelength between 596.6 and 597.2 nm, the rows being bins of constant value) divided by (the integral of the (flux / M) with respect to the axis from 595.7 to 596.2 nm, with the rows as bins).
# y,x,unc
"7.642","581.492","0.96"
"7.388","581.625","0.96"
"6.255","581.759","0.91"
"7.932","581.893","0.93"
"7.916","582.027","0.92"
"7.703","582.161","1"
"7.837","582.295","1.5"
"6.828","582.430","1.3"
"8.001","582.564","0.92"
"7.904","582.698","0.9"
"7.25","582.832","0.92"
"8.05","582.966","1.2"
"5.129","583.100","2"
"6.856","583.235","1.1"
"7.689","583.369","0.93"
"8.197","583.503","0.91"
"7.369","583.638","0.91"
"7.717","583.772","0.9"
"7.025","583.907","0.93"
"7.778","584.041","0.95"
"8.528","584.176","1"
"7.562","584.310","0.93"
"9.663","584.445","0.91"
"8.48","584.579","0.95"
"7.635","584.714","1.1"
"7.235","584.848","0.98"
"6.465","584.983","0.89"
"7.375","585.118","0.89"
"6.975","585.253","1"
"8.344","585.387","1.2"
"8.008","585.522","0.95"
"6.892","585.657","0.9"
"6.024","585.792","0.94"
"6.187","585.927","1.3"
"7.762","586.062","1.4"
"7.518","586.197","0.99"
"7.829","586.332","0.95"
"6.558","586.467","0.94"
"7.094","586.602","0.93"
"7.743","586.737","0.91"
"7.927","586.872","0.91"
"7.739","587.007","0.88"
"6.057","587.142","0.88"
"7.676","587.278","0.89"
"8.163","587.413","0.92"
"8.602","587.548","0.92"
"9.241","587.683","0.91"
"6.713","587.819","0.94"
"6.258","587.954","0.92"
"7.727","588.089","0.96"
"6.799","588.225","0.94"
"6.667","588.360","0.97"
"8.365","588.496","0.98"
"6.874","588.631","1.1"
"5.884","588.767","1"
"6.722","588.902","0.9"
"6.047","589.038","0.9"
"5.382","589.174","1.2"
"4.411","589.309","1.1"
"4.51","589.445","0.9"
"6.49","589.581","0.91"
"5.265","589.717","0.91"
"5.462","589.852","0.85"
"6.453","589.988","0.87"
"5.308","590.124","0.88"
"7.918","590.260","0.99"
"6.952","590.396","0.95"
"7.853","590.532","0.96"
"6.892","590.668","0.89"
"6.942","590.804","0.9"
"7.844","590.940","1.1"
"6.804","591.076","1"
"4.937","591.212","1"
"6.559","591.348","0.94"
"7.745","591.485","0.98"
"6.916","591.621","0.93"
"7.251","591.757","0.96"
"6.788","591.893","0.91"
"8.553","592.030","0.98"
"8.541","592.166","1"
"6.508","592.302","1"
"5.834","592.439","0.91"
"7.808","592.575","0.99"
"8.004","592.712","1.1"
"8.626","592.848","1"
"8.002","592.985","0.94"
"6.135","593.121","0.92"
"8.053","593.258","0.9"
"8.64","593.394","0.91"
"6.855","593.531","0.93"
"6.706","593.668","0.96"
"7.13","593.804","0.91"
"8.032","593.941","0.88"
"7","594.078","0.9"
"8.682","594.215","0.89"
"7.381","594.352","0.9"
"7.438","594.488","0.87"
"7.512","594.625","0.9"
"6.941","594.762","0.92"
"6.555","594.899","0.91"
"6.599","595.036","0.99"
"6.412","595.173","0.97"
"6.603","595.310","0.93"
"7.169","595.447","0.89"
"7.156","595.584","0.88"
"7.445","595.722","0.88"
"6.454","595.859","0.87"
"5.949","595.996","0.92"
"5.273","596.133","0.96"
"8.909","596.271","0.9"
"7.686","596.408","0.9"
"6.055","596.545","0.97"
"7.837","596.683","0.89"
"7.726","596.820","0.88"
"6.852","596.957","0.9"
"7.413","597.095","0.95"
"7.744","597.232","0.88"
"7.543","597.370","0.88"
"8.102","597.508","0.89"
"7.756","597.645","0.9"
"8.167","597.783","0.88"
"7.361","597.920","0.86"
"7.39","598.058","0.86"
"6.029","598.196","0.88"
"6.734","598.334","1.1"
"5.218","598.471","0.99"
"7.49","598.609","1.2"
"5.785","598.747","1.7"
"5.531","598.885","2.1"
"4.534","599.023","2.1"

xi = 1.4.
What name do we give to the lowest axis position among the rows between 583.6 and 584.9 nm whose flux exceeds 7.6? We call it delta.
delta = 583.772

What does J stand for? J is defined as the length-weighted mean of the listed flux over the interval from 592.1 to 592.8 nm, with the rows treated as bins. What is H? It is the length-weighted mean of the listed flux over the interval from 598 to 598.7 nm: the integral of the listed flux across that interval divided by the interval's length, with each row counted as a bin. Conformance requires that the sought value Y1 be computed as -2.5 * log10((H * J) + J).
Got -4.36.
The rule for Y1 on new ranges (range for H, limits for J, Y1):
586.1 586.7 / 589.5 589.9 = -4.19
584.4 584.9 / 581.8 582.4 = -4.63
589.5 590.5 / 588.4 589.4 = -4.14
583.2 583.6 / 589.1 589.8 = -4.13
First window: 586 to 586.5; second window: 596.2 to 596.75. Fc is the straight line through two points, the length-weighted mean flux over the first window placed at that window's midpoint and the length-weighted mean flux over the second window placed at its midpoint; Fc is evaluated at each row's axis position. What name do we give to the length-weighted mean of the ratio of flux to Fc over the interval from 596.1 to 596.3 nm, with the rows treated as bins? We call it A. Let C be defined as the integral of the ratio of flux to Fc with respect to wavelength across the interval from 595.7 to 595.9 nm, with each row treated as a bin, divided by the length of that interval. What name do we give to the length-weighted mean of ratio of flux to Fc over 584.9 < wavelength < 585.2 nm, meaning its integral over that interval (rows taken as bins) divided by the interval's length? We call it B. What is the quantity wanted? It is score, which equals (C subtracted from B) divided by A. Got 0.02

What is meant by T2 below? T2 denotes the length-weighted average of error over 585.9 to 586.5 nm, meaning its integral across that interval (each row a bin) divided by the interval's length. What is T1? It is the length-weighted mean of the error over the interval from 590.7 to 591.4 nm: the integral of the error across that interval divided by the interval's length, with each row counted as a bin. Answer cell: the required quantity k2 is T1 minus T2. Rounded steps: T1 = 0.98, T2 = 1.11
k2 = -0.13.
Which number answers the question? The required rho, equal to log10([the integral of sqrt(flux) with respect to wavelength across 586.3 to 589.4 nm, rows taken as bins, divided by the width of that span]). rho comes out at 0.422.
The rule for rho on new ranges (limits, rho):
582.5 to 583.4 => 0.429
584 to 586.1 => 0.438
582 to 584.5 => 0.440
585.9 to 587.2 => 0.431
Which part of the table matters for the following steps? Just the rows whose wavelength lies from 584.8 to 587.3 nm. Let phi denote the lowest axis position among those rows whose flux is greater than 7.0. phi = 584.848 nm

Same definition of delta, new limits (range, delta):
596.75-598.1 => 596.820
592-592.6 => 592.030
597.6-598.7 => 597.645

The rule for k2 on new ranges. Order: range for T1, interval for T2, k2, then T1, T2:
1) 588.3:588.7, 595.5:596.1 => 0.12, 1.02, 0.89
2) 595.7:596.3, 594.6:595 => -0.01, 0.91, 0.92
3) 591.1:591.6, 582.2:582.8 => -0.16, 0.97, 1.13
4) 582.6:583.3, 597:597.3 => 0.30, 1.21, 0.91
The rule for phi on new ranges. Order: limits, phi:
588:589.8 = 588.089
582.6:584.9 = 582.698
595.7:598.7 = 595.722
